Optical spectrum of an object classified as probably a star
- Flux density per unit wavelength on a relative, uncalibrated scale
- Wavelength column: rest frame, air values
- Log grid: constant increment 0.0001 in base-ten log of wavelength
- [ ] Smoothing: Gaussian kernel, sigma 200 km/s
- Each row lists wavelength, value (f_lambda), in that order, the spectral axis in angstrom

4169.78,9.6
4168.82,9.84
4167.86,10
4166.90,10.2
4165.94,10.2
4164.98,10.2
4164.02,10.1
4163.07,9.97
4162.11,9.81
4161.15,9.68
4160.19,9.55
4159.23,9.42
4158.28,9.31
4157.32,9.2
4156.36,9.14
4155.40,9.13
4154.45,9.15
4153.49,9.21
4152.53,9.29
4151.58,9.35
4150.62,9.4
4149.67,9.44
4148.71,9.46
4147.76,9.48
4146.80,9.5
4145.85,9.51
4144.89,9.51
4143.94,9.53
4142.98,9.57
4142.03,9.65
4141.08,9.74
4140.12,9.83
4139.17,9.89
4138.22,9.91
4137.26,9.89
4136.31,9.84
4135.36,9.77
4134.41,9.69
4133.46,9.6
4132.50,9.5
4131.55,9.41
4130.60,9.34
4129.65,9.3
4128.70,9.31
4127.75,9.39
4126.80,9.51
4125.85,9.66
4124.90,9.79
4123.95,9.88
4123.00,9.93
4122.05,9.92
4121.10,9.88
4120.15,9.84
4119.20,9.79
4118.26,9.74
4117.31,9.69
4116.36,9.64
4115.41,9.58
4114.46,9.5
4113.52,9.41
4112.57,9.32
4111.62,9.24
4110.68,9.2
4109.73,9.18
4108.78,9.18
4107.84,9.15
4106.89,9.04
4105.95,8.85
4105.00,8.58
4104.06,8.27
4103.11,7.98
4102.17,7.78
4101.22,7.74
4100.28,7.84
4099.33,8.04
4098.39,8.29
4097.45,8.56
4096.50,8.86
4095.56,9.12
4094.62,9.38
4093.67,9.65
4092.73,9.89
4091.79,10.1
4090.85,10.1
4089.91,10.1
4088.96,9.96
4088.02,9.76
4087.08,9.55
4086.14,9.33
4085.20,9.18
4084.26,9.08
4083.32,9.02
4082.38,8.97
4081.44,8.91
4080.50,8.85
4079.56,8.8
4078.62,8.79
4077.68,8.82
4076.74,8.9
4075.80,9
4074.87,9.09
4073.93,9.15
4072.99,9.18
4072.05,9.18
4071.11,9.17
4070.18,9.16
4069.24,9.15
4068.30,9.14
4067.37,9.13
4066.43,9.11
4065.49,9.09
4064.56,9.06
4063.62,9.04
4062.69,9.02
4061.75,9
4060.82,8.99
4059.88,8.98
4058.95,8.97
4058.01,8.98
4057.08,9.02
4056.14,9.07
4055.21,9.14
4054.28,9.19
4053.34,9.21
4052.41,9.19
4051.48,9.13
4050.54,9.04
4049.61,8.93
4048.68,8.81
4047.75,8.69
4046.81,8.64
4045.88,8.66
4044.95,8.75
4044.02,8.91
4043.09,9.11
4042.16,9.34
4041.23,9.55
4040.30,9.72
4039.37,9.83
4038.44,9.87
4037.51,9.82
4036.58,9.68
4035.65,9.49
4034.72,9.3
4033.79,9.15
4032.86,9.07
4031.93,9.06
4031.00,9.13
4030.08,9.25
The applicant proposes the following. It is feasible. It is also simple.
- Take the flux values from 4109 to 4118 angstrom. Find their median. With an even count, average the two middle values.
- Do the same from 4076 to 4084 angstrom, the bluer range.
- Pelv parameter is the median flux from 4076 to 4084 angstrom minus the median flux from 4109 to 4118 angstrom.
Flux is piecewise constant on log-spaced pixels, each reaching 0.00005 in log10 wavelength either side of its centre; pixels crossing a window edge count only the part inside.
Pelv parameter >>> -0.5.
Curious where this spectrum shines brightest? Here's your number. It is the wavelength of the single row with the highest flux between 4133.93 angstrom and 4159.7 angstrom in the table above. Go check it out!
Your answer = 4138.22 angstrom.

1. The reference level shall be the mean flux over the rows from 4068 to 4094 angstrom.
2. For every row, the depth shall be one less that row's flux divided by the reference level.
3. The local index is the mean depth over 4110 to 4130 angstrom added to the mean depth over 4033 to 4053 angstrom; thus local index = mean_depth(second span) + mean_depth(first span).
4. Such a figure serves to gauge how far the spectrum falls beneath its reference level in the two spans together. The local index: -0.03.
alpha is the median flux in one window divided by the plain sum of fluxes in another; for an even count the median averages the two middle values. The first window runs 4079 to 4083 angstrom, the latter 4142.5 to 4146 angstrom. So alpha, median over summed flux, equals 0.233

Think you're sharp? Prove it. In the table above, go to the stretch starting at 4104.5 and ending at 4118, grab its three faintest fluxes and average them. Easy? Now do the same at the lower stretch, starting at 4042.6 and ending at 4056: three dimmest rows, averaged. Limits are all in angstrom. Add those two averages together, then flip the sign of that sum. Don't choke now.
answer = -17.5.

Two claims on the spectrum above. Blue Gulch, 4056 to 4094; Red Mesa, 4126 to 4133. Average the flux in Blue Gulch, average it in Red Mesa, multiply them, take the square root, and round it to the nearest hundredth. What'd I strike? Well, 9.30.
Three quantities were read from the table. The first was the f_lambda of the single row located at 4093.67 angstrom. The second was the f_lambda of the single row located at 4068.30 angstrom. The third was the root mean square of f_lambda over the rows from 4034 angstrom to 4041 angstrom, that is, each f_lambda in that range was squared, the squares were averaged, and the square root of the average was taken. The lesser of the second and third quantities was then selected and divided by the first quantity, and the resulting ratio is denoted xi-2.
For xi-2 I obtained 0.947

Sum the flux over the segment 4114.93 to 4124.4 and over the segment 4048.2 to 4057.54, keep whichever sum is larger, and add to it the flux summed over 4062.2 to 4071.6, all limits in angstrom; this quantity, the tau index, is 189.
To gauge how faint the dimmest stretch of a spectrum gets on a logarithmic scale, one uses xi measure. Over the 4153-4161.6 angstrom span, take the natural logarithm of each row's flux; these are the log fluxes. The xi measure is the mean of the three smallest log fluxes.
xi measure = 2.21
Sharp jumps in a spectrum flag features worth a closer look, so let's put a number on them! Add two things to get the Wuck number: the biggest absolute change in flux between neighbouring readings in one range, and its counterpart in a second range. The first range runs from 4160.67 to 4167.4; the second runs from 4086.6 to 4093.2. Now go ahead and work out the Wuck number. 0.37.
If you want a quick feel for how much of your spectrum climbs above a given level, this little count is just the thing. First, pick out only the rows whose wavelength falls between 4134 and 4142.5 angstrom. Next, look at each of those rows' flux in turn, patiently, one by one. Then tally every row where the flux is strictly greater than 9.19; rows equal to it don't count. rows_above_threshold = 9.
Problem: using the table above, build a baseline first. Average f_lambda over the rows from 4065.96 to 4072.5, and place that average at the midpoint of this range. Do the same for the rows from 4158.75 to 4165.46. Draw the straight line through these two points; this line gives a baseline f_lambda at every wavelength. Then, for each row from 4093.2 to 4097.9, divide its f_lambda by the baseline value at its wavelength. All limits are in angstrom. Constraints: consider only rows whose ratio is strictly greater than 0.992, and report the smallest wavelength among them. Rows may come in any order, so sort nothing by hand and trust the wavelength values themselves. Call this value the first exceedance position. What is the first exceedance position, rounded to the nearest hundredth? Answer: 4093.67 angstrom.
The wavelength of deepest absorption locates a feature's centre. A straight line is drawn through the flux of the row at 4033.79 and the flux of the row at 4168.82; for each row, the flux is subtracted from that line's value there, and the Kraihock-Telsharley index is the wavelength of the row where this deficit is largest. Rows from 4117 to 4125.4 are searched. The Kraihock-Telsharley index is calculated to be 4117.31 angstrom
